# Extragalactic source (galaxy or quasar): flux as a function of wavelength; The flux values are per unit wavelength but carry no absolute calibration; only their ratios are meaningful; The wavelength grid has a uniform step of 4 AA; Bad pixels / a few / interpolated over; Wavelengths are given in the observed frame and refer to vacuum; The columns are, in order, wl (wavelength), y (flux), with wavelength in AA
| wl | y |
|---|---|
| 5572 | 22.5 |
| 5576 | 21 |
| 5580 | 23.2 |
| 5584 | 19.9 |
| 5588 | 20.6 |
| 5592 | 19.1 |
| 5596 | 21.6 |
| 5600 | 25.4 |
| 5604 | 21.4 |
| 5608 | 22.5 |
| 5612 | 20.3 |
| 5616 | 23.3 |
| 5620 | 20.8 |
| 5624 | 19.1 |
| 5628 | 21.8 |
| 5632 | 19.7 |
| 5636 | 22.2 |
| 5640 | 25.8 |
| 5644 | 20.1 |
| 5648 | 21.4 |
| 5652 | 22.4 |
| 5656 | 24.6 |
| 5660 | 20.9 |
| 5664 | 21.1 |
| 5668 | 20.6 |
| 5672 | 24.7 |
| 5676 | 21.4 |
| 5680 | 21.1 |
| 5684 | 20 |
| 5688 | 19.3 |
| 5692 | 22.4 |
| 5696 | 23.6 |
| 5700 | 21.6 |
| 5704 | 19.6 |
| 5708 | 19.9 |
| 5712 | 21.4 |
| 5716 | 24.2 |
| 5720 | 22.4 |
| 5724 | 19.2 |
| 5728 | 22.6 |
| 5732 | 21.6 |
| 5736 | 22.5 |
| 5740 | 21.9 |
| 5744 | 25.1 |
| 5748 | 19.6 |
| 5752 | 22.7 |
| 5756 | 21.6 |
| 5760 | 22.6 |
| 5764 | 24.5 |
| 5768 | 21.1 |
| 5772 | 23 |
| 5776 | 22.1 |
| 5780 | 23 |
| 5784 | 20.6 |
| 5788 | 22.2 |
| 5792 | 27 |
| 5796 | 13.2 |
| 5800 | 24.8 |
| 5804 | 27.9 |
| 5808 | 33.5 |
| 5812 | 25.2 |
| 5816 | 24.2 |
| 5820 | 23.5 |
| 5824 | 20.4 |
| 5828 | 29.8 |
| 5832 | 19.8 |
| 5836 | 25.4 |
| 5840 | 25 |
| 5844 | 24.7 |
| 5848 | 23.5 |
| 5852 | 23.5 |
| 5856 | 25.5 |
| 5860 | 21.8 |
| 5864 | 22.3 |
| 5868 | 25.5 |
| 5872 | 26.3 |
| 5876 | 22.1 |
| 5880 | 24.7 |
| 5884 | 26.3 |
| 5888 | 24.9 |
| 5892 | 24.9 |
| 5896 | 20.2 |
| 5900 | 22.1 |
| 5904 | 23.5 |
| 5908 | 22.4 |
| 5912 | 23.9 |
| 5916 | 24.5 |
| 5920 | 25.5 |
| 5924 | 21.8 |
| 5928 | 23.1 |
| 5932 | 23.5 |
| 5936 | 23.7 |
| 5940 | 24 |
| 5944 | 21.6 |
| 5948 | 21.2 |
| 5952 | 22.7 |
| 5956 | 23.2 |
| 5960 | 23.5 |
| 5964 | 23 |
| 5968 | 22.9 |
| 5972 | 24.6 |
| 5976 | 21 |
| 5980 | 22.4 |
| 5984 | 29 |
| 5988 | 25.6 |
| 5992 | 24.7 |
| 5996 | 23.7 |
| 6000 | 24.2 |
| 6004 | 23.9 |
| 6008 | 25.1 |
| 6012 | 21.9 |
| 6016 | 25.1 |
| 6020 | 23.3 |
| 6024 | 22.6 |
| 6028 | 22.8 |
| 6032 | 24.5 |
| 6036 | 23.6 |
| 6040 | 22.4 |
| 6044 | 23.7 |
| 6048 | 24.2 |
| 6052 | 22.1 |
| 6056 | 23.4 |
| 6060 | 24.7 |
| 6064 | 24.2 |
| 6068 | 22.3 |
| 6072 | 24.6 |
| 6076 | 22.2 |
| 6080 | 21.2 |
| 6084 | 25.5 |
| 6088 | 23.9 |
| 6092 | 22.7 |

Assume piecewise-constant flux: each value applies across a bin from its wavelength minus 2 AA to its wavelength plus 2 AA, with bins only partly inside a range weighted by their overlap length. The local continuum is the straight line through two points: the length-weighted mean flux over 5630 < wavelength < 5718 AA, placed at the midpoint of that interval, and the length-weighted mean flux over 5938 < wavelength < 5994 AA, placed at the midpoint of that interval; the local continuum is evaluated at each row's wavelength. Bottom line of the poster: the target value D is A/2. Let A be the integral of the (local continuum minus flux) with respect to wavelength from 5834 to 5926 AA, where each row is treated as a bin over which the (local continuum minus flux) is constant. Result -43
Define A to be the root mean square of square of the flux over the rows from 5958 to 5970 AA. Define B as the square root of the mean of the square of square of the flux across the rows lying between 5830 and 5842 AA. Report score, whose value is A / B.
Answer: 0.95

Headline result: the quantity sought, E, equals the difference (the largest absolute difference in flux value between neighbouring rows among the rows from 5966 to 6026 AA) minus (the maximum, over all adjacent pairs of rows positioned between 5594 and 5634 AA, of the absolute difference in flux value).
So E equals 2.6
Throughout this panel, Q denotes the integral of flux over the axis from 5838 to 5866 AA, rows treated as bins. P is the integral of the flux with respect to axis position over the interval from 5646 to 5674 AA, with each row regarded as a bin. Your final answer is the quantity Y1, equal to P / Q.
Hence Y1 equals 0.94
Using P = 623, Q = 665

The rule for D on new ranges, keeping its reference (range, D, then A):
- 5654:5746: 3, 7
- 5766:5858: -59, -118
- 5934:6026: 0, 1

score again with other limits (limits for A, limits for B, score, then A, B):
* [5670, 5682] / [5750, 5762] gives 1.02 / 510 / 498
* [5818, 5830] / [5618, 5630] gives 1.52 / 650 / 427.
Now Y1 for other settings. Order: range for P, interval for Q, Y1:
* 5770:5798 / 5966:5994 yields 0.89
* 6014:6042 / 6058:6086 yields 1.00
